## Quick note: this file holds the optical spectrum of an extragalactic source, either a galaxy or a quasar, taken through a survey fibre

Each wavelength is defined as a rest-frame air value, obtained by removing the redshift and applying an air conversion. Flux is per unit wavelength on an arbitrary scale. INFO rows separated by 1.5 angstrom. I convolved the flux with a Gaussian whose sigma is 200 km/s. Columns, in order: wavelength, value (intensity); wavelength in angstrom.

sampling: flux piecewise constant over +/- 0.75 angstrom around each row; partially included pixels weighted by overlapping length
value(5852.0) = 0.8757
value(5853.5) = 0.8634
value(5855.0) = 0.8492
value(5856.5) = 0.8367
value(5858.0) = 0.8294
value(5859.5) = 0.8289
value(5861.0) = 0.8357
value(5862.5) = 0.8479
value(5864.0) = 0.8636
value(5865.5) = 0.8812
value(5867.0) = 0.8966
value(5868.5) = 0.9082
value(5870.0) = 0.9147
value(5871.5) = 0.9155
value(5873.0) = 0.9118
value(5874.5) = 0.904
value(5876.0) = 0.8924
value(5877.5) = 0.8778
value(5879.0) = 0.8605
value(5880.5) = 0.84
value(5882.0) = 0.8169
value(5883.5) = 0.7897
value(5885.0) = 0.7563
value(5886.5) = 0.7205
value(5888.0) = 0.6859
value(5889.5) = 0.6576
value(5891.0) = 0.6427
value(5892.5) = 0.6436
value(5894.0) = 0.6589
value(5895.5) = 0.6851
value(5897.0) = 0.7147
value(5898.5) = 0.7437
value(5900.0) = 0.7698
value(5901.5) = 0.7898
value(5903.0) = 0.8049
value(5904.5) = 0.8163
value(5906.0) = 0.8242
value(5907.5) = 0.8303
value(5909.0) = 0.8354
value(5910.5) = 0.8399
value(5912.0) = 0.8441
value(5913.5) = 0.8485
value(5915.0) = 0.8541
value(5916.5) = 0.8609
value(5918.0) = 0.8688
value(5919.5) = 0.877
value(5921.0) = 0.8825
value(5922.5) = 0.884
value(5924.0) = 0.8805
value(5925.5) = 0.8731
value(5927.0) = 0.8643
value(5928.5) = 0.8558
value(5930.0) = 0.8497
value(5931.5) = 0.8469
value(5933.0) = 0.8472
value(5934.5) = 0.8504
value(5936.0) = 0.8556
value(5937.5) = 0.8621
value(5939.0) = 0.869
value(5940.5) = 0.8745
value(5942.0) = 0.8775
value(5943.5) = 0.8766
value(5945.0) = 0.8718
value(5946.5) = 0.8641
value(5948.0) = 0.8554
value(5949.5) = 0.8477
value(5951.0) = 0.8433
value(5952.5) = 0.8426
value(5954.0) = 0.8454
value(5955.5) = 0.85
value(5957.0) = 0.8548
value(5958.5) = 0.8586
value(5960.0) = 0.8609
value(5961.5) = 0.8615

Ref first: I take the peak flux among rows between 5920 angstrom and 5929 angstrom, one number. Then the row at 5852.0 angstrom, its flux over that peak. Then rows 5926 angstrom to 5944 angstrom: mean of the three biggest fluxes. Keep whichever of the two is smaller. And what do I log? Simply 0.876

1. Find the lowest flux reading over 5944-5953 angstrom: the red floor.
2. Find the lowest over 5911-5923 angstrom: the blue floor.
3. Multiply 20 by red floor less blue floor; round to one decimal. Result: 0.0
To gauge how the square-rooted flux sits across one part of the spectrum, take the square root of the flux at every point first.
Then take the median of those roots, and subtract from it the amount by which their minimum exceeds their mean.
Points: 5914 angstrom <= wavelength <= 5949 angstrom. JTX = 0.94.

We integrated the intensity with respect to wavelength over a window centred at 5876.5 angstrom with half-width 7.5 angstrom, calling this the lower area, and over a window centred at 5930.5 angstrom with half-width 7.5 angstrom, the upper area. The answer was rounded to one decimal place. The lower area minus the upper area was 0.2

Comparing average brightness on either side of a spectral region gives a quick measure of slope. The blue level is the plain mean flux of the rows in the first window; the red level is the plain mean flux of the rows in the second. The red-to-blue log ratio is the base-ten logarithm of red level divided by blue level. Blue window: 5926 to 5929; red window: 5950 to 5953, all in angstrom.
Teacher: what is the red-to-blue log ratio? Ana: -0.009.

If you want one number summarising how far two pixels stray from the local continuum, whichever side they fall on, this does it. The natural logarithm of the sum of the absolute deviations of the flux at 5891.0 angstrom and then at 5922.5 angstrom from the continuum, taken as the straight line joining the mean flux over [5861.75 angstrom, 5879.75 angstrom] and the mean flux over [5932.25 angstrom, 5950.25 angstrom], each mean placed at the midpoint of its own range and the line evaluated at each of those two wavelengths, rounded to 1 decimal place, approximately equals -1.4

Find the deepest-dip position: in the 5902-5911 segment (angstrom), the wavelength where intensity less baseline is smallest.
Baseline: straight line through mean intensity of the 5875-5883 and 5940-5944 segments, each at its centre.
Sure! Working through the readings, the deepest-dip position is 5903.0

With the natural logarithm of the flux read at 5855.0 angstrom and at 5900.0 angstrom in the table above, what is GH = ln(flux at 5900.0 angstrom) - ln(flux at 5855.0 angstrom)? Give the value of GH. -0.10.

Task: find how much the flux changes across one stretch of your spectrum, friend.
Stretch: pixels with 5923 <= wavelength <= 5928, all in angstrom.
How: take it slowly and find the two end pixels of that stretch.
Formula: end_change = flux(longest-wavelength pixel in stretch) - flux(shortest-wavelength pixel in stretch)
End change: -0.02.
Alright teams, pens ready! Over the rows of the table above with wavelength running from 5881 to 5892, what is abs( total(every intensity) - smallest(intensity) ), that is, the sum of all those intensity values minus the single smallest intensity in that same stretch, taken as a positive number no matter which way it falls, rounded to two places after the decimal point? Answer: 4.43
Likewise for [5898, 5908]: 4.84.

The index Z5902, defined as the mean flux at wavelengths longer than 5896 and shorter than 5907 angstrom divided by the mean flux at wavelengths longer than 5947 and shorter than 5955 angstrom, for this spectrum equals 0.92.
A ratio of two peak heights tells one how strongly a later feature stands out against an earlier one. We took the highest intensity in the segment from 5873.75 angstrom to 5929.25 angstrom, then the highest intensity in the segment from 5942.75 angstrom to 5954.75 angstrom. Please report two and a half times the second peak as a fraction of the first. 2.42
